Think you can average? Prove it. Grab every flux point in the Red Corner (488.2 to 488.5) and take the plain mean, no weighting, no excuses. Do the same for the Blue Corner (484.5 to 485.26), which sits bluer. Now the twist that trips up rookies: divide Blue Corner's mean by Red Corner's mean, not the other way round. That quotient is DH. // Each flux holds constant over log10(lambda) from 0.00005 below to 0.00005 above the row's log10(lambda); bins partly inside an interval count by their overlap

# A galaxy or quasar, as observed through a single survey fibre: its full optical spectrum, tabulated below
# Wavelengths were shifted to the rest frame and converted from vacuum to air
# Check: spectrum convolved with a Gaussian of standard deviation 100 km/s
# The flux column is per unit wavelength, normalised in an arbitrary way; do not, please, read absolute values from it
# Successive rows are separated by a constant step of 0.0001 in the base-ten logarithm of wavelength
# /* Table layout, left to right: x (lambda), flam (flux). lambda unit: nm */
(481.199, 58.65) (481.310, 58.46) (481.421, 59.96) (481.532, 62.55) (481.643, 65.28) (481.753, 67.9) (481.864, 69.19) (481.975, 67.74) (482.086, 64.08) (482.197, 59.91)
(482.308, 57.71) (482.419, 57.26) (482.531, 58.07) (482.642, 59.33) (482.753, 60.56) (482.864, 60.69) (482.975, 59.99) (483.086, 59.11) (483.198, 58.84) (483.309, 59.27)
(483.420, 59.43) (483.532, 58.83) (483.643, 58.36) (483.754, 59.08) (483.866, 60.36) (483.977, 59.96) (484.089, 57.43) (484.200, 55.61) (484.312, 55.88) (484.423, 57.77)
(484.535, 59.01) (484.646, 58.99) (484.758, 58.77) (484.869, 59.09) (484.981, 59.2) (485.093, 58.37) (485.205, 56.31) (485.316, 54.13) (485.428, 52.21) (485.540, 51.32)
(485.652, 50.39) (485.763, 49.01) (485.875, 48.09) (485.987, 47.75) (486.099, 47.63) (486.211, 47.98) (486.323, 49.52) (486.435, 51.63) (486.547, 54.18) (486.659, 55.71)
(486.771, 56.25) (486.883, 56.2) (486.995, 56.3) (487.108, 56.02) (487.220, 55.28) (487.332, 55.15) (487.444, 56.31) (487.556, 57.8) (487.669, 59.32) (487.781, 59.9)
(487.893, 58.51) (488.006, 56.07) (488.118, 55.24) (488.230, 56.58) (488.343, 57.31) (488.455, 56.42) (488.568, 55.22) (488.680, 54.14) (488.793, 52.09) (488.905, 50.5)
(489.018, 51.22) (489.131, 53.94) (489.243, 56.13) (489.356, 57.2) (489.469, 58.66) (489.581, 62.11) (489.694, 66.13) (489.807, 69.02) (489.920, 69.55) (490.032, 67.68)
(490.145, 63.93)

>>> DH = 1.03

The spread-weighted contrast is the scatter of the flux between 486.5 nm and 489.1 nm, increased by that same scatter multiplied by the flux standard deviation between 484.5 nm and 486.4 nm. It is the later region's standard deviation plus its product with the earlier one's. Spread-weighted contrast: 13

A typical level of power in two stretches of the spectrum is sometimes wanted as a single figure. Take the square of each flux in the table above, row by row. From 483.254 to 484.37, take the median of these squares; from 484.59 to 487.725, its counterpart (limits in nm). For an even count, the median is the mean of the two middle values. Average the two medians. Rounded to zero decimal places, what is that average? 3278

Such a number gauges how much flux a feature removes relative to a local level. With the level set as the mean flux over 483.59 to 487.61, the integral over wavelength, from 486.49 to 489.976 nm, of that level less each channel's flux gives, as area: -7.5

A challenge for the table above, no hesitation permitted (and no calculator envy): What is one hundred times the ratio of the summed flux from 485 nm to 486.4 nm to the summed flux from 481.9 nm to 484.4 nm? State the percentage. 47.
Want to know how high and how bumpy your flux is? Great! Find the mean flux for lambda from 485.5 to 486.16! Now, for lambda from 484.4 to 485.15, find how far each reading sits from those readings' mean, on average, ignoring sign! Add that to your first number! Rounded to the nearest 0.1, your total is 49.4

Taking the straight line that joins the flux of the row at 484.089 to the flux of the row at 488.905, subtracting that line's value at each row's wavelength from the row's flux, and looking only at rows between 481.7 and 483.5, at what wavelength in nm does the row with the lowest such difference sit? 482.419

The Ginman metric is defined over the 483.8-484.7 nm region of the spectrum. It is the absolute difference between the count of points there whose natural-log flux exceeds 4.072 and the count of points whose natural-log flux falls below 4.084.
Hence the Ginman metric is 2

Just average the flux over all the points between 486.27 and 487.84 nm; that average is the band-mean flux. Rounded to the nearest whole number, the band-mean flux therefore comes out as 56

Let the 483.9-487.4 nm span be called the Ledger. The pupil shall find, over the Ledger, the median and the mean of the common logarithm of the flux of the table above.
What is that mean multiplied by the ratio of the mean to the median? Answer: 1.73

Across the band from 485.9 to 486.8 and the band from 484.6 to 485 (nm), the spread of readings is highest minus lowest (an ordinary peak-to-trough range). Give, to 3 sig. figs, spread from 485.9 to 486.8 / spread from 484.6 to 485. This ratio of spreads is 20.0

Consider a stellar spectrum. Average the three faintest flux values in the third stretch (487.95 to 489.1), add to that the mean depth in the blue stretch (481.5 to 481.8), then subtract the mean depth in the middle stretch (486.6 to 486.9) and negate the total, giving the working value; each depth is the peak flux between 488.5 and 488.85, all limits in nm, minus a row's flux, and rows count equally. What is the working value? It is -42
